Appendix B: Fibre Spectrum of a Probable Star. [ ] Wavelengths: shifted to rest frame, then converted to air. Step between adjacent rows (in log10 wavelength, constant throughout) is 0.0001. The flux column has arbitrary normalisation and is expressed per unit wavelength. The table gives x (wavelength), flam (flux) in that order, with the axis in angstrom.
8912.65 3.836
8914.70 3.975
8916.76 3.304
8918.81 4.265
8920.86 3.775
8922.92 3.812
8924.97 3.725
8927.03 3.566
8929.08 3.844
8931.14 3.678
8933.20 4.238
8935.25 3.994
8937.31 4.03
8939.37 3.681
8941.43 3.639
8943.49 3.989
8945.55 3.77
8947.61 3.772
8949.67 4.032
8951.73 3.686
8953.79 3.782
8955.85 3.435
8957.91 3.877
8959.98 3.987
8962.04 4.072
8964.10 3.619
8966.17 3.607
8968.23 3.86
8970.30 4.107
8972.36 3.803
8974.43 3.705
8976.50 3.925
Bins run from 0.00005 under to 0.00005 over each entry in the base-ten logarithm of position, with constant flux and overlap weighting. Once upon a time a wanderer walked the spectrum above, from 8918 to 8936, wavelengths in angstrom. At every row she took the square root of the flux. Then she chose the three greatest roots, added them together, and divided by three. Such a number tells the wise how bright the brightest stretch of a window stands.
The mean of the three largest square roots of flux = 2.04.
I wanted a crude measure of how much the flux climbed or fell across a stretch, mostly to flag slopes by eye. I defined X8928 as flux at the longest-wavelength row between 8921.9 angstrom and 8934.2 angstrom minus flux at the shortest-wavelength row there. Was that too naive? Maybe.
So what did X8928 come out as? 0.43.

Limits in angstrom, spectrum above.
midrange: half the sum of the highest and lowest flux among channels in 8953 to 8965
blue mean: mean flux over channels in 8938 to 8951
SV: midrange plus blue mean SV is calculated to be 7.57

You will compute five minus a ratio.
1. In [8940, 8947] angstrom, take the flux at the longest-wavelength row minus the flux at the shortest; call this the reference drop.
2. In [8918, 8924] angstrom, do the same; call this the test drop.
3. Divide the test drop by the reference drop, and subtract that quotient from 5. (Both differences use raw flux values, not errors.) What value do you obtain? 8.5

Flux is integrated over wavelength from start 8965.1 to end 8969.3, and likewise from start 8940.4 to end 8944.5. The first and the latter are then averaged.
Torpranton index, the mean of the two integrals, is 15.6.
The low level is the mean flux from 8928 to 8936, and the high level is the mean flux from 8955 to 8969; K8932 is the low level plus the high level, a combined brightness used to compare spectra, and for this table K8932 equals 7.72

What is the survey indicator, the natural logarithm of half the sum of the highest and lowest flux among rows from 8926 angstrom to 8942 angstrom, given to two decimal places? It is 1.36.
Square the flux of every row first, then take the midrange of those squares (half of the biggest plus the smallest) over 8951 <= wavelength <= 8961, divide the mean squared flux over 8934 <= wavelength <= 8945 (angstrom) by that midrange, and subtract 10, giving -8.92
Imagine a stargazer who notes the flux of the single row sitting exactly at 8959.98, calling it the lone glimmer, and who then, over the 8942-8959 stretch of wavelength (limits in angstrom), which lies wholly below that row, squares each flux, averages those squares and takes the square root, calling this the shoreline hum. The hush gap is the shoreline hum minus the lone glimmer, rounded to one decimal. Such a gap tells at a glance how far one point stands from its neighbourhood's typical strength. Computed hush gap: -0.2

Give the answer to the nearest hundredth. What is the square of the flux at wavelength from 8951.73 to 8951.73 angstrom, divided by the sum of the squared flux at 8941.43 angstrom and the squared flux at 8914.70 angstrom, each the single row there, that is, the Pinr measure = 0.47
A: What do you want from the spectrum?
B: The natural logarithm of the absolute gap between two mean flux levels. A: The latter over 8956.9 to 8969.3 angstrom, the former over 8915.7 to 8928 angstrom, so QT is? -2.35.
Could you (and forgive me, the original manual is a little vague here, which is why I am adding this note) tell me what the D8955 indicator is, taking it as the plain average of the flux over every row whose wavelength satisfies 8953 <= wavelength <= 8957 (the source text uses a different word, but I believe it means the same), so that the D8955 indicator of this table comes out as 3.61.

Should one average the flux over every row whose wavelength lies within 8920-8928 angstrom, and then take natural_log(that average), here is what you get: 1.31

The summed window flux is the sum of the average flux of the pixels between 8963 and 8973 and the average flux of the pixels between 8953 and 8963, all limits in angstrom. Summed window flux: 7.63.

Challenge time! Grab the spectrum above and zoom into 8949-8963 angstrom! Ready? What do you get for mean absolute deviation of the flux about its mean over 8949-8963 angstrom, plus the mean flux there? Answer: 4.01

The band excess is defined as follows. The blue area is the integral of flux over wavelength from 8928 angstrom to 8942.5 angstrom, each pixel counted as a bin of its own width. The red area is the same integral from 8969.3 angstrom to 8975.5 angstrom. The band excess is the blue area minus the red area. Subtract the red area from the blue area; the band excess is 32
